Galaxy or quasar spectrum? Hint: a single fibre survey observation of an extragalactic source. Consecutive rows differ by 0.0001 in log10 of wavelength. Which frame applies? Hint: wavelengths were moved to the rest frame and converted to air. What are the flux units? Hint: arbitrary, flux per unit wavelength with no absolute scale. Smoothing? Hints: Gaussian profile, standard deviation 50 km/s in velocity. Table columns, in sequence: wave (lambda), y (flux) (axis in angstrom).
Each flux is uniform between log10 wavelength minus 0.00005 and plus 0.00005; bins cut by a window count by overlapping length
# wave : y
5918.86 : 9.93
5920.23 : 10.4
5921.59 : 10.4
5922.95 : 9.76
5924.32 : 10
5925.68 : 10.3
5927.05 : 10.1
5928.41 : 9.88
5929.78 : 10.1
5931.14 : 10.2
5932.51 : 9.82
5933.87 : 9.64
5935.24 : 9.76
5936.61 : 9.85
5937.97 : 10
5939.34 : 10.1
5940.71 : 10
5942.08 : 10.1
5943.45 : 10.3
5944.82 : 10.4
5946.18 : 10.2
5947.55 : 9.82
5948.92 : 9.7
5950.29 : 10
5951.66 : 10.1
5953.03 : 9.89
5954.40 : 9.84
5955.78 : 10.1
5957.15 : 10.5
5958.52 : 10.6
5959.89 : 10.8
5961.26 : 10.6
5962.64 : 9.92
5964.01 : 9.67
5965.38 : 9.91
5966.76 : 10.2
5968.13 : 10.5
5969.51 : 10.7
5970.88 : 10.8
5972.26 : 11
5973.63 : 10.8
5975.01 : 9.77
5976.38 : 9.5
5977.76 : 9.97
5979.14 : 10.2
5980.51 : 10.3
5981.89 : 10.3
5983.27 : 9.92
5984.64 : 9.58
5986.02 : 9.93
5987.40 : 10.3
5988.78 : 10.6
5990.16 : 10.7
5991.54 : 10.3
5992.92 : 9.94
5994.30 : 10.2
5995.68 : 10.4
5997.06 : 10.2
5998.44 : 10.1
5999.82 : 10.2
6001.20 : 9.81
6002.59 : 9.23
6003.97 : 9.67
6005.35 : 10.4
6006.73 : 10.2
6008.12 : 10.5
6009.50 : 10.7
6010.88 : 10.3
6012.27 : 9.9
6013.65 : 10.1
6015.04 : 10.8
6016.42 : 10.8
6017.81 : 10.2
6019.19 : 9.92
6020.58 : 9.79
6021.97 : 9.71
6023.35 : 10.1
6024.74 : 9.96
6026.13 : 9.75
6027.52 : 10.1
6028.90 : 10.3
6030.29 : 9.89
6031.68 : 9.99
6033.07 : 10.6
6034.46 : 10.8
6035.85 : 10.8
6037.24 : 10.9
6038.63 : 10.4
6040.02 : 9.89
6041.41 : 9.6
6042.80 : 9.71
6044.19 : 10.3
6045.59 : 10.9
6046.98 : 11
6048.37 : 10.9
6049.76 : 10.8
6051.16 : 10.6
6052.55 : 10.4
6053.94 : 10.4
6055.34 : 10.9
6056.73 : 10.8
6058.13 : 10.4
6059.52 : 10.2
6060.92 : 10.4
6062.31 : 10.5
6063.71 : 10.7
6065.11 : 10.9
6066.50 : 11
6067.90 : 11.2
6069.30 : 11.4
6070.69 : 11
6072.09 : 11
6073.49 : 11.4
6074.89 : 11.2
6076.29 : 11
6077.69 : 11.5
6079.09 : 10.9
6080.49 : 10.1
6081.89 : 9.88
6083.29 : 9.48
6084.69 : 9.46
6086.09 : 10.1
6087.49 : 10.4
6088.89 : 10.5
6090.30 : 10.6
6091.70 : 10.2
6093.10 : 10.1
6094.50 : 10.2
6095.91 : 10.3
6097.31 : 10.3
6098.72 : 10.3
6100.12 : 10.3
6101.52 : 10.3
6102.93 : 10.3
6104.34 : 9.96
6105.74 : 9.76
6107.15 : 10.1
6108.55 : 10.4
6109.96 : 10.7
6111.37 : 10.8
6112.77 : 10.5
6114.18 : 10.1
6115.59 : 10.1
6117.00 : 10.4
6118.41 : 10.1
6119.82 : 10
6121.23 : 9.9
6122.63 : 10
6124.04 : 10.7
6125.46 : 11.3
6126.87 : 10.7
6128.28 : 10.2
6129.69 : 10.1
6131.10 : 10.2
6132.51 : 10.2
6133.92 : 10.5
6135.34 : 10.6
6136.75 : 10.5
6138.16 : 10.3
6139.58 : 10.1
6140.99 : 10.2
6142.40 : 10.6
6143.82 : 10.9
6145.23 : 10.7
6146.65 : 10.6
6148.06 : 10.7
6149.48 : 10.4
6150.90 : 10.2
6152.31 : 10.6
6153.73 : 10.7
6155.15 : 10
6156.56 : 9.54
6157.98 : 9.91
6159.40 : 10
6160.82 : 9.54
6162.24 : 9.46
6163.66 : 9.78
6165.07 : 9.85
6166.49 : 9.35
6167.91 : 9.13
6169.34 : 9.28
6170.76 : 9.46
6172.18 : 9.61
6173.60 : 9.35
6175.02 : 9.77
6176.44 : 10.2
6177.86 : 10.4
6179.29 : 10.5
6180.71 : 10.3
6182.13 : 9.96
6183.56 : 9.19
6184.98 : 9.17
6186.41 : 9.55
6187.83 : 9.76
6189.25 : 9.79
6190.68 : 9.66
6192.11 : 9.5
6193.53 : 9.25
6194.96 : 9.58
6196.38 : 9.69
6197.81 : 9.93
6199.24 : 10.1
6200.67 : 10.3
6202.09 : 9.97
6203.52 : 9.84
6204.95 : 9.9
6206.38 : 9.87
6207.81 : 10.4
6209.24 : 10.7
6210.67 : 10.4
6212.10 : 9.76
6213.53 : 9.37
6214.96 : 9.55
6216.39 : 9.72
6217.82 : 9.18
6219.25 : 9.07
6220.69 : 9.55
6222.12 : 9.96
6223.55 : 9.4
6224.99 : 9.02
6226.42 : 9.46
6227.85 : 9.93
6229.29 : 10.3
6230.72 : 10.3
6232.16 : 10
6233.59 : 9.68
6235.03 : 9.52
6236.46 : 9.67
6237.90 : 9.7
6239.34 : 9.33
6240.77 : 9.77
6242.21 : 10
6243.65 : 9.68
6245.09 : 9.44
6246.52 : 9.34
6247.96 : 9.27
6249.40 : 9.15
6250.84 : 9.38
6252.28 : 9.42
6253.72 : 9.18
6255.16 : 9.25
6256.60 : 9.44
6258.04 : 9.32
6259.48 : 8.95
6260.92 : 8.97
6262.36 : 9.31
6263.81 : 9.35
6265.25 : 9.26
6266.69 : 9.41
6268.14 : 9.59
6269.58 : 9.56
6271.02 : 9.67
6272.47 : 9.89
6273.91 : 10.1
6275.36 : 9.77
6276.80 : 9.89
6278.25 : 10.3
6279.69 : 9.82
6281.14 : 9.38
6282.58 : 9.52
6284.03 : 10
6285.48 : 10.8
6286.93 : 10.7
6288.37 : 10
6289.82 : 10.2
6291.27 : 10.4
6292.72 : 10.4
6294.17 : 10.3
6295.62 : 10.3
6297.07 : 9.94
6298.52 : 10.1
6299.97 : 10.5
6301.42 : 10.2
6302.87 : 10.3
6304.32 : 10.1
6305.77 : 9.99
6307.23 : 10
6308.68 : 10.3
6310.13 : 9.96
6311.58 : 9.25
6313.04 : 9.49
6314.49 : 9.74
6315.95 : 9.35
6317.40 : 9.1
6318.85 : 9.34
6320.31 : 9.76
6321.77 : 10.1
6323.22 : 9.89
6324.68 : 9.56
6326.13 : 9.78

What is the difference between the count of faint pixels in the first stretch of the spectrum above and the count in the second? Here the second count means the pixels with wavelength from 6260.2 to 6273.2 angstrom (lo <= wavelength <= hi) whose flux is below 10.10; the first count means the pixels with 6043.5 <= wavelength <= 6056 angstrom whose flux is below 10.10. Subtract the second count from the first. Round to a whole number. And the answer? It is -9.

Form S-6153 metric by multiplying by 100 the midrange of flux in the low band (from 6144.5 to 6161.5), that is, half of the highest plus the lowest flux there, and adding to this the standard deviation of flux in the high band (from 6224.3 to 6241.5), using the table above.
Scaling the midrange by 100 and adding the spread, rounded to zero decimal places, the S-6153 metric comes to 1012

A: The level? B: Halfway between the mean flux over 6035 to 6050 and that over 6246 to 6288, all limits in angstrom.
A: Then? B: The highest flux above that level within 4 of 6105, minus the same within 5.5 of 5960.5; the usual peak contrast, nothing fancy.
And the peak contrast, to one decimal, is -0.4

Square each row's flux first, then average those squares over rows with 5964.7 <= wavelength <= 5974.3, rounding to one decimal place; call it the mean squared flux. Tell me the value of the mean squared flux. 111.6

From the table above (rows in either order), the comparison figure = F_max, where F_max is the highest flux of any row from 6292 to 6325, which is 10.5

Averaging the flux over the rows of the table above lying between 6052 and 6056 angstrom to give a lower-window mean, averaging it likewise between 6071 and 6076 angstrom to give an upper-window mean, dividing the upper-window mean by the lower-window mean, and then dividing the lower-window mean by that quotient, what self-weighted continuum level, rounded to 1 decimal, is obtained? 10.0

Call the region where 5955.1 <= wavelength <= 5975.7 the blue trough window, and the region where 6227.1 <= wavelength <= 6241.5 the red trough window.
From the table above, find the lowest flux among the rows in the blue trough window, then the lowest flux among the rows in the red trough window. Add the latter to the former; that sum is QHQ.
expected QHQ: 19.0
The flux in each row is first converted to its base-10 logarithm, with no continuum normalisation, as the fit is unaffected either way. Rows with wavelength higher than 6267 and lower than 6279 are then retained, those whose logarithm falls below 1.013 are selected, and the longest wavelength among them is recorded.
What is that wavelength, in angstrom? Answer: 6278.25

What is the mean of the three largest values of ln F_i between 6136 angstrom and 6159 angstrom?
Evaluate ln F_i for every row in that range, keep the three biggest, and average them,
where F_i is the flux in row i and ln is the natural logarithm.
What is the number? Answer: 2.38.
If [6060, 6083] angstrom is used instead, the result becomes 2.44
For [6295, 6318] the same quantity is 2.34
